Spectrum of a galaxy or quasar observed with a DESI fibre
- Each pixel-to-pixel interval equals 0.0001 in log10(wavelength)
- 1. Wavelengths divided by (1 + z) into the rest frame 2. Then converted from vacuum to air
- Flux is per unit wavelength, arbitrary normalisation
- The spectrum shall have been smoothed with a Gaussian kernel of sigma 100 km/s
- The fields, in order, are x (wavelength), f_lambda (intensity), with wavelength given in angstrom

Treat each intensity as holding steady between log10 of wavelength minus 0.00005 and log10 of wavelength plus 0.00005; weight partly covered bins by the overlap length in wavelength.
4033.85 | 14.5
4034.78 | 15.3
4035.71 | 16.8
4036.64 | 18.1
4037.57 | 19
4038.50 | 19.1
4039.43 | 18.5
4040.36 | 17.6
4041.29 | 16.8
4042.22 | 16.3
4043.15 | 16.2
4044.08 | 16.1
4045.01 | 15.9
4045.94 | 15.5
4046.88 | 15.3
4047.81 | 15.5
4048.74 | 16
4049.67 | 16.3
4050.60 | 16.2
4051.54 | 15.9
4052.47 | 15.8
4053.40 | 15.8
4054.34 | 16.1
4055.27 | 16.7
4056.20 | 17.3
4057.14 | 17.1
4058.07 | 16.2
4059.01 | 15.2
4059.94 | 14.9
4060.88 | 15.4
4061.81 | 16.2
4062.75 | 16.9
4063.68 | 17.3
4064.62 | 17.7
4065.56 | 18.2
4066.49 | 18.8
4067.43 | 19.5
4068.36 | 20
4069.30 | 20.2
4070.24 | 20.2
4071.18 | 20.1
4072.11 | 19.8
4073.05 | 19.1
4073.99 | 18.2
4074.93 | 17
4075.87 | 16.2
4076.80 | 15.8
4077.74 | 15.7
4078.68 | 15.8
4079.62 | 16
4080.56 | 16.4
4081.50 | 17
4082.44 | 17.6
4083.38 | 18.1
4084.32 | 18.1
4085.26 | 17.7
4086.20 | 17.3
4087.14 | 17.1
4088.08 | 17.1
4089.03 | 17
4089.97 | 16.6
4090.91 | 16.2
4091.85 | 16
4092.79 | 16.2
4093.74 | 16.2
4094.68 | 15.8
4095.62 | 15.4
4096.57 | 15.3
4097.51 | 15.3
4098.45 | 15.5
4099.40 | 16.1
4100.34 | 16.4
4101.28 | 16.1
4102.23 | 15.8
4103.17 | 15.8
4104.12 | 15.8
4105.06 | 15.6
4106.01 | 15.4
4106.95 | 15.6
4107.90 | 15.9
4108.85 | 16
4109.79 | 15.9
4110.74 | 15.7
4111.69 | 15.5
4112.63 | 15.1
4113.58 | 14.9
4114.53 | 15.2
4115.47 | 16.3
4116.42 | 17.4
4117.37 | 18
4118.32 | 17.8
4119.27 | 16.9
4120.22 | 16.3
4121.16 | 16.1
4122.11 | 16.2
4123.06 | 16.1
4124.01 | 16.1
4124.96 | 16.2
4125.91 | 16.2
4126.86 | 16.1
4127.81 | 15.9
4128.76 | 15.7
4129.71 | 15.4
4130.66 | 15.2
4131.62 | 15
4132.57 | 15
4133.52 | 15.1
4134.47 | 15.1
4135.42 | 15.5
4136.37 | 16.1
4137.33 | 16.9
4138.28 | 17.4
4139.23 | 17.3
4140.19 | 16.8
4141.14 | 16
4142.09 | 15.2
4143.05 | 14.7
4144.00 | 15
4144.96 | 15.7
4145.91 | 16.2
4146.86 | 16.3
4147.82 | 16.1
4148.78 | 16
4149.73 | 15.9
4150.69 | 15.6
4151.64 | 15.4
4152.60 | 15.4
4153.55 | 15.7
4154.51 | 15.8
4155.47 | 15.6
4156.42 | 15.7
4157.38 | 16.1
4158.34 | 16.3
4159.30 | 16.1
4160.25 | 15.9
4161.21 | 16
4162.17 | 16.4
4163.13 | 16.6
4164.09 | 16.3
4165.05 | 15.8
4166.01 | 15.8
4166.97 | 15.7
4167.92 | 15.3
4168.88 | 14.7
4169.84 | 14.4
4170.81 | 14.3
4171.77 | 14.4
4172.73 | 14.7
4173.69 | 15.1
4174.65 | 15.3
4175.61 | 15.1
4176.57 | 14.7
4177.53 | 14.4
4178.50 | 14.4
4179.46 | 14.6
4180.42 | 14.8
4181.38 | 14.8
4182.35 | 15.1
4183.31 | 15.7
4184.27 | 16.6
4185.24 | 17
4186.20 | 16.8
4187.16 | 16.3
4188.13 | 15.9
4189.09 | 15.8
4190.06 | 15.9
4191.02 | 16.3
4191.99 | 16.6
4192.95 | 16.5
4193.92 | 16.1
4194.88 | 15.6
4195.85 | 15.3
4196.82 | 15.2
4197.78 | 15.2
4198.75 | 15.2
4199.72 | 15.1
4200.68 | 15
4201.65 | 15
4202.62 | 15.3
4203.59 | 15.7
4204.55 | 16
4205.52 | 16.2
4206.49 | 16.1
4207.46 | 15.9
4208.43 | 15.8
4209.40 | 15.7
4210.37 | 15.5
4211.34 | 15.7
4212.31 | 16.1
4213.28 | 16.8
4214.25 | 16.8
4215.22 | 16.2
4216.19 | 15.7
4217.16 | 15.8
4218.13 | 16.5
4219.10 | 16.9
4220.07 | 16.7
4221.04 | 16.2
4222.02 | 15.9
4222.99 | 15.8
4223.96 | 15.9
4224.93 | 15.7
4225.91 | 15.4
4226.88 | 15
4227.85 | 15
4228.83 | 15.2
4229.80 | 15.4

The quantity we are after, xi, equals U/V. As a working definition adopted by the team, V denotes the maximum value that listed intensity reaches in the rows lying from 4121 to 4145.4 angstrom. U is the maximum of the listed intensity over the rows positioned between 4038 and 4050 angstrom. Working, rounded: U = 19.1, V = 17.4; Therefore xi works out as 1.10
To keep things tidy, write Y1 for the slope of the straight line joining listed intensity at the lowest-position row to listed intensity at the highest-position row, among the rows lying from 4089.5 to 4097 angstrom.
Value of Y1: -0.20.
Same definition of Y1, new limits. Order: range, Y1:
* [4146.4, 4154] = -0.09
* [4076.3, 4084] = 0.35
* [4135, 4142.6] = -0.04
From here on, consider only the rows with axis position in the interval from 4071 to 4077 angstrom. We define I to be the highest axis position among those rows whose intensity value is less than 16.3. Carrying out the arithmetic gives 4076.80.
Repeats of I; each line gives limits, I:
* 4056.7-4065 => 4061.81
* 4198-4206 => 4205.52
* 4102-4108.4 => 4107.90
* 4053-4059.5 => 4059.01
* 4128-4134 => 4133.52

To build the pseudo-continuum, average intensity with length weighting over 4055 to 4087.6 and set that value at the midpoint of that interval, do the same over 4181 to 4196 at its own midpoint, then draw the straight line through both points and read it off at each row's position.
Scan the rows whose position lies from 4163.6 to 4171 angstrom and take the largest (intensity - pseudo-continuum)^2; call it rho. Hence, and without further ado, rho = 3.8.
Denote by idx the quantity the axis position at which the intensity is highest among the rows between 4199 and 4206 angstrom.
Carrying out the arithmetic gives 4205.52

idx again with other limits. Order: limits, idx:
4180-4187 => 4185.24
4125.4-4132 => 4125.91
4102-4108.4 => 4107.90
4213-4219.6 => 4219.10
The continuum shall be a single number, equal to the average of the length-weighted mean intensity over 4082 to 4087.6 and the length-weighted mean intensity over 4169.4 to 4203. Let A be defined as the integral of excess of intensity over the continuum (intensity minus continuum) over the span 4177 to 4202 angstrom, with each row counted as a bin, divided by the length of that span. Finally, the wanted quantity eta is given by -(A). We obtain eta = 0.94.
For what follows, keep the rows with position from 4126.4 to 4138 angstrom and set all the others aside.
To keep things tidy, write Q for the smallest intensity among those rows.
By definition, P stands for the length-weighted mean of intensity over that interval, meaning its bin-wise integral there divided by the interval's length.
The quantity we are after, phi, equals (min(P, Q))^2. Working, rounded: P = 15.6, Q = 15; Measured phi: 225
